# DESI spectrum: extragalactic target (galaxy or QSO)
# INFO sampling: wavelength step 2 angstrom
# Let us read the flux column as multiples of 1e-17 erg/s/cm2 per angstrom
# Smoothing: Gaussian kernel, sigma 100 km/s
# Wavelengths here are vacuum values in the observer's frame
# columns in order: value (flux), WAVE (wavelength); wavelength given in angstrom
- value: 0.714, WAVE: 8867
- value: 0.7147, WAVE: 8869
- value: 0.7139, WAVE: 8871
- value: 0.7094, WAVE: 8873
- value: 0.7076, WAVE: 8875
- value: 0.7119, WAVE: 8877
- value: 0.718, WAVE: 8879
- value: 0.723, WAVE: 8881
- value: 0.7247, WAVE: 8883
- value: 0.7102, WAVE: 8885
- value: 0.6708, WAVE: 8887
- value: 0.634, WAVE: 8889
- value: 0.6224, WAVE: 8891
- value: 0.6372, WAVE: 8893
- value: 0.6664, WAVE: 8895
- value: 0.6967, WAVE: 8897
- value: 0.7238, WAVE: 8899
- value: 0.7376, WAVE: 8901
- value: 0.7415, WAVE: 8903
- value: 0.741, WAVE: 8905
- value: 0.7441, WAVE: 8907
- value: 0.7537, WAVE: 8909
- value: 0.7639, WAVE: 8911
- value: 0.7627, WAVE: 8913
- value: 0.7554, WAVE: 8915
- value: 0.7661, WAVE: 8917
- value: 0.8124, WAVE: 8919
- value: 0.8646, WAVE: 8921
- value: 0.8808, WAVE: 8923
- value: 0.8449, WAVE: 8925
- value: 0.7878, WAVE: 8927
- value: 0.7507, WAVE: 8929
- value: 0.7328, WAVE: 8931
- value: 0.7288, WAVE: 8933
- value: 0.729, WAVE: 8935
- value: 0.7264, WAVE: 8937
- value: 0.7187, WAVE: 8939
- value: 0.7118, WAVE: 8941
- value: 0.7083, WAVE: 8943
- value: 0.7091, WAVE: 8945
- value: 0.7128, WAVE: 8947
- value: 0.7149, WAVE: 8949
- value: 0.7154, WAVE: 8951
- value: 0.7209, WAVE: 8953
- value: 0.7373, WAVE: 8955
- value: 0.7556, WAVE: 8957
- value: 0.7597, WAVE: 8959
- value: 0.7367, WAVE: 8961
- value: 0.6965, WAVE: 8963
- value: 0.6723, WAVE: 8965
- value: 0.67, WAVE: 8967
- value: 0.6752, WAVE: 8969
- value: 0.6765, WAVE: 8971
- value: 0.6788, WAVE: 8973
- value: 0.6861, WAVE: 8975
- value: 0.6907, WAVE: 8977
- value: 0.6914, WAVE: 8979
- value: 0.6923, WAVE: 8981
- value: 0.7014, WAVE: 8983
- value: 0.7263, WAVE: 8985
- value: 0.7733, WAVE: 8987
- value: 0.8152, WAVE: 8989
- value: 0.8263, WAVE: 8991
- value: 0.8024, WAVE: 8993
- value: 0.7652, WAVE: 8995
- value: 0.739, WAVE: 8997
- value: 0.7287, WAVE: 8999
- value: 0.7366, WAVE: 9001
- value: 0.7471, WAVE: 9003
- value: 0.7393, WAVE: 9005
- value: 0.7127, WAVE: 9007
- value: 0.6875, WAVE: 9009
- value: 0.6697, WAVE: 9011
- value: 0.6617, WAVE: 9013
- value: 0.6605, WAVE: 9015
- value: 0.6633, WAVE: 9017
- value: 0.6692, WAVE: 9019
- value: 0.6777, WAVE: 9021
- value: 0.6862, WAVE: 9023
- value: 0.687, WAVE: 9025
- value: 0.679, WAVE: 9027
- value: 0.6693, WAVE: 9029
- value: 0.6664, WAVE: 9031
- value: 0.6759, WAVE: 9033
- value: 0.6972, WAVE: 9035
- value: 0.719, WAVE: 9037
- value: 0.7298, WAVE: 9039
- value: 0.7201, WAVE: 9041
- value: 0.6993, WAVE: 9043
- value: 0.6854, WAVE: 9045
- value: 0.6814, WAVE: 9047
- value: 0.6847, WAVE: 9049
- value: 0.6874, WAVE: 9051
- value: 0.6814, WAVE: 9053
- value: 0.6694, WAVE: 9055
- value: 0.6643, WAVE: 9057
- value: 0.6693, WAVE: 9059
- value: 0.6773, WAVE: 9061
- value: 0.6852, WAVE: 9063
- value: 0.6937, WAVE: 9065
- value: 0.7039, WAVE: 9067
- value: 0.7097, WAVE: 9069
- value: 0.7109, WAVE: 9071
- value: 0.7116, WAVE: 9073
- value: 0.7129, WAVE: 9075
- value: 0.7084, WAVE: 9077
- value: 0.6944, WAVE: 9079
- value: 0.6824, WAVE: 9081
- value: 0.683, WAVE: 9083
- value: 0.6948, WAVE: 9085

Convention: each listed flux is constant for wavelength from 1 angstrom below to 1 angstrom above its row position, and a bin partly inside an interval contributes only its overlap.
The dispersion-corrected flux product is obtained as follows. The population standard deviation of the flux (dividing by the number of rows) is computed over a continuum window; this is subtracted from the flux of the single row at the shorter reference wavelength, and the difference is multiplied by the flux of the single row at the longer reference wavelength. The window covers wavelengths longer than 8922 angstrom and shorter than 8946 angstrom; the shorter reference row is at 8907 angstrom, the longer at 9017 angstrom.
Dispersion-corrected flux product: 0.458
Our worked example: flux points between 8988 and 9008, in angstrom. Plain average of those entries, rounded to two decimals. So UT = 0.76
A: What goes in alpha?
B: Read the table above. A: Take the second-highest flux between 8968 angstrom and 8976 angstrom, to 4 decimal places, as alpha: 0.6788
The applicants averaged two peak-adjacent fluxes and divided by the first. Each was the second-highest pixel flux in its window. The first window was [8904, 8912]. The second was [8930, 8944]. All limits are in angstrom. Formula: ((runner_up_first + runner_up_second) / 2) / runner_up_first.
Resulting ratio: 0.98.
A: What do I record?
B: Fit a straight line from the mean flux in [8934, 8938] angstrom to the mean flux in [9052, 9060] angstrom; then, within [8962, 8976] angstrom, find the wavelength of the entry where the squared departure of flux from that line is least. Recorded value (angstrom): 8963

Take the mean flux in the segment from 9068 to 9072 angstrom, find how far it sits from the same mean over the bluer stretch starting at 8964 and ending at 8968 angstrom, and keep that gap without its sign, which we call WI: 0.039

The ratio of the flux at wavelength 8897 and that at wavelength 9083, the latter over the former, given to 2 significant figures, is 0.98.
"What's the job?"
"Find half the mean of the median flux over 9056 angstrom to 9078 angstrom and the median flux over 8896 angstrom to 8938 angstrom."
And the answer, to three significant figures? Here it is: 0.364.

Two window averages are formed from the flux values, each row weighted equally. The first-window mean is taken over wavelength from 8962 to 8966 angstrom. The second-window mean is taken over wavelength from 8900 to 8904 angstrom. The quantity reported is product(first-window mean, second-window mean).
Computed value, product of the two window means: 0.506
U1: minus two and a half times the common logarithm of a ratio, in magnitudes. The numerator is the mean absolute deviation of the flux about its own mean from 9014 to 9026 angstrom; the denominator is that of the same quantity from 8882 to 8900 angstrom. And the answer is 1.3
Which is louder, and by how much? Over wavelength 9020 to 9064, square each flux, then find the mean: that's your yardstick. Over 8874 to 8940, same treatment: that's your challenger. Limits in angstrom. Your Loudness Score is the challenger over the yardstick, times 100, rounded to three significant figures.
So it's 116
